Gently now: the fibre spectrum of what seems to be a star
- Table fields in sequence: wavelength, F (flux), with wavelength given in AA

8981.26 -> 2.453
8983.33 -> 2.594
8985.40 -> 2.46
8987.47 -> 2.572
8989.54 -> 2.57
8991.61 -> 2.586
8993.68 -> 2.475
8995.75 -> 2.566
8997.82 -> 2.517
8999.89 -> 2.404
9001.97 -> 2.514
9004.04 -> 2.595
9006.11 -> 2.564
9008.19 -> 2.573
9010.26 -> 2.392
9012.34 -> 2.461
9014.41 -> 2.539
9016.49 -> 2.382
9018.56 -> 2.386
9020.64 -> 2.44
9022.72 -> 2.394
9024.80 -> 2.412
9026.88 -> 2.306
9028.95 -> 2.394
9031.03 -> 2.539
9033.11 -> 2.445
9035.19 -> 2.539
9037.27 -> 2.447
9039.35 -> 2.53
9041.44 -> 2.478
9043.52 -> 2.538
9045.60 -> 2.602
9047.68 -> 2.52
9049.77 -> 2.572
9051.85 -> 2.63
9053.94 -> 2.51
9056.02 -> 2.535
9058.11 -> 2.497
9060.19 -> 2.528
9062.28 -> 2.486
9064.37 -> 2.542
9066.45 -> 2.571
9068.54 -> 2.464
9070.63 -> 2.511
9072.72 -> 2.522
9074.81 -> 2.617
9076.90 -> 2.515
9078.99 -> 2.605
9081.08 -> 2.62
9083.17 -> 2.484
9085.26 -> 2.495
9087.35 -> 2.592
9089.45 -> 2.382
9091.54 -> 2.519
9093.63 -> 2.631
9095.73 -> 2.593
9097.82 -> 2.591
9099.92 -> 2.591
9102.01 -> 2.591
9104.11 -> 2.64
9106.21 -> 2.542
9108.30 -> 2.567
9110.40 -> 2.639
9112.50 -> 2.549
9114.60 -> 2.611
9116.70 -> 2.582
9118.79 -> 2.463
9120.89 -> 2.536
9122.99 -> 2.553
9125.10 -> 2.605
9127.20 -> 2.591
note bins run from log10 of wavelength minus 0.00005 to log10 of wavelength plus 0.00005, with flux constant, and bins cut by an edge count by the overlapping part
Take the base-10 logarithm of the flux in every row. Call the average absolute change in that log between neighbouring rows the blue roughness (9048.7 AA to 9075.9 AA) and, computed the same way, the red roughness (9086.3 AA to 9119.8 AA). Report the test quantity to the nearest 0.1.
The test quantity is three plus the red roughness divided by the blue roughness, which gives 4.3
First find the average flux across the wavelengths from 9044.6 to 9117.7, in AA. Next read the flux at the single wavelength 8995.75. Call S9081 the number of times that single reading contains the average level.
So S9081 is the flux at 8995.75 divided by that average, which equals 1.00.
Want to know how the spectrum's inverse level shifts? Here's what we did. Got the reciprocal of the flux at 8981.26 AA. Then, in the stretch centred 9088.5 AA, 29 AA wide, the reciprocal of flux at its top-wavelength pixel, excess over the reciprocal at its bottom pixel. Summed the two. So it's 0.411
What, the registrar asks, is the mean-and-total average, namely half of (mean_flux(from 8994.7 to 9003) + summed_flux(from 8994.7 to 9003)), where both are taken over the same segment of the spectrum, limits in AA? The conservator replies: 6.25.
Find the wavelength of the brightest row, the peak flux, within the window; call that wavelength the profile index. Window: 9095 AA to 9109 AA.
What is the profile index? 9104.11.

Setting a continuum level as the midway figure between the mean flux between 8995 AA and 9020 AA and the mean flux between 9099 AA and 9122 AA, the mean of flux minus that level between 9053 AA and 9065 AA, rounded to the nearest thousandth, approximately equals -0.016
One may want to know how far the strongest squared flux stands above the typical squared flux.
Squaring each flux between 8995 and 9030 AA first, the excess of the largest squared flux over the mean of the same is 0.67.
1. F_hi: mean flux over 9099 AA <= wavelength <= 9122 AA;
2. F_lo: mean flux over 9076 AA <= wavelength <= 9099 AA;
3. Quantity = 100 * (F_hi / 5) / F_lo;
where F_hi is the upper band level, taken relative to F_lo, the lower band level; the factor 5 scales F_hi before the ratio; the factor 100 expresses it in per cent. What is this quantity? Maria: 20.2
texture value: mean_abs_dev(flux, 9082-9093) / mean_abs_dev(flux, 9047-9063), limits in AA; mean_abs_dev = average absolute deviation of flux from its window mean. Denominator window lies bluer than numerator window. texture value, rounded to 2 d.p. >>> 1.48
